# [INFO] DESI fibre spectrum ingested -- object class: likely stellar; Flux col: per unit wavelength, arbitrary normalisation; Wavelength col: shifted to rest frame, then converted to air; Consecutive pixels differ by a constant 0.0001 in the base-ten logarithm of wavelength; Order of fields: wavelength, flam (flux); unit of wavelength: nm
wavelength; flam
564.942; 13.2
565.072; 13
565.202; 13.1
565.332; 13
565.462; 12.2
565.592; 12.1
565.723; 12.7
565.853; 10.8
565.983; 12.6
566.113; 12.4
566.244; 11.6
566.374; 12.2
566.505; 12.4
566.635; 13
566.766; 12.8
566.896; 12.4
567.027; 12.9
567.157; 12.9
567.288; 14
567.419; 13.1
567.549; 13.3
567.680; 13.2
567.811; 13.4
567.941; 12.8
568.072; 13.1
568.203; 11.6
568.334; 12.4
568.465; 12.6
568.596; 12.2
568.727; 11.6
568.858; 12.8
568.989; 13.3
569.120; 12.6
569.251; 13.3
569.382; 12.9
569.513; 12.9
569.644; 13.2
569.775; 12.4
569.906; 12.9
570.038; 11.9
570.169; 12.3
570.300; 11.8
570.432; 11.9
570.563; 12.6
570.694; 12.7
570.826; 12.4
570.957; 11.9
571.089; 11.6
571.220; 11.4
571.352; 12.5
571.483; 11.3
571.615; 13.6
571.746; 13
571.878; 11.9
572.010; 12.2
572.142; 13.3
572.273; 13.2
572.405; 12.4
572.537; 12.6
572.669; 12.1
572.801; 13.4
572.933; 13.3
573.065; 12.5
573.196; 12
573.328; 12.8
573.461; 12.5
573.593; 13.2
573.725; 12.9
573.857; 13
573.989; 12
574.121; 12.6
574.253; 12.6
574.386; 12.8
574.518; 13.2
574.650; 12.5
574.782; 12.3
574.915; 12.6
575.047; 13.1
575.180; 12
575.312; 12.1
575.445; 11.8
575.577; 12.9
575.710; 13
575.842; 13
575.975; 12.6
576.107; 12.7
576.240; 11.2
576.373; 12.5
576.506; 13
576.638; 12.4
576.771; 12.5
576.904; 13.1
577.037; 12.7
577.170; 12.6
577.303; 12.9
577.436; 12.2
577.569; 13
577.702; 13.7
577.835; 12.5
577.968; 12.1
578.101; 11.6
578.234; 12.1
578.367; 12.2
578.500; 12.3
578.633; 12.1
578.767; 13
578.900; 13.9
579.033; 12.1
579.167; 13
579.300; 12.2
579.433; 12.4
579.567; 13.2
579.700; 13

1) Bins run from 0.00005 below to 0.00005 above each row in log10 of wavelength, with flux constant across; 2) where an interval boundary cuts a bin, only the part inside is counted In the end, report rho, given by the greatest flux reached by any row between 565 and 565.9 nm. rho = 13.1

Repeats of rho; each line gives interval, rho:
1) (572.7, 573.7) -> 13.4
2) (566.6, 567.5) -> 14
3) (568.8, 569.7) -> 13.3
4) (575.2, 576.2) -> 13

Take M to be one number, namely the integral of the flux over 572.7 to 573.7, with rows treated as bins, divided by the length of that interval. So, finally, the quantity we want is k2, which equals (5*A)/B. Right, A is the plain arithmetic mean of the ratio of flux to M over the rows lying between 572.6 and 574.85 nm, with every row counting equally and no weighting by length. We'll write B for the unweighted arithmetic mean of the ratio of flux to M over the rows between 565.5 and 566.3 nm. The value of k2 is 5.27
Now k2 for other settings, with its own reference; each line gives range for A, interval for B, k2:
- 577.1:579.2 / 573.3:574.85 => 4.95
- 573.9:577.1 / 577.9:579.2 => 5.04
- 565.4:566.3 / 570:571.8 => 4.94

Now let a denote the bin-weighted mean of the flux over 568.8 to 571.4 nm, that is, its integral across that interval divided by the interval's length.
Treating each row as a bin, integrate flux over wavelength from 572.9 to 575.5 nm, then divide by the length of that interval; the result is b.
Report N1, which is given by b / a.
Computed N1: 1.01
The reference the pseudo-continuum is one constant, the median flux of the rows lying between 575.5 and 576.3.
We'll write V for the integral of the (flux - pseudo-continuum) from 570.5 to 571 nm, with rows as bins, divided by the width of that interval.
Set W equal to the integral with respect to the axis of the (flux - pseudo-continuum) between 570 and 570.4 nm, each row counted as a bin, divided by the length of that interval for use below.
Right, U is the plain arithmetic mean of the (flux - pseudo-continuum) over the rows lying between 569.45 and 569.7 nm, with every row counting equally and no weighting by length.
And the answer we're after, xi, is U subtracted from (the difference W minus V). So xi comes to -0.7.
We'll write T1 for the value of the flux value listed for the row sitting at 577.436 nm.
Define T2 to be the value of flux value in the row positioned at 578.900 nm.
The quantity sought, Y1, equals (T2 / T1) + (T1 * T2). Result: 171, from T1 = 12.2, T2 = 13.9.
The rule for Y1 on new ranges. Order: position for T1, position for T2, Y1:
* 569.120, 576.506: 165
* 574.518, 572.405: 165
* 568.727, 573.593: 154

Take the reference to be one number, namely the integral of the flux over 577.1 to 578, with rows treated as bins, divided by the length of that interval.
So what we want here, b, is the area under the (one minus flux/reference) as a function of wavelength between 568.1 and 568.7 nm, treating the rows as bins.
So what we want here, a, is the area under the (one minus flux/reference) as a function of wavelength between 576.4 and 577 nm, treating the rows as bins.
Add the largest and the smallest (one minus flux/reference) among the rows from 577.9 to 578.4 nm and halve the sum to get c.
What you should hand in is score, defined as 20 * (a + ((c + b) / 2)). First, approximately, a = 0.000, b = 0.024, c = 0.066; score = 0.9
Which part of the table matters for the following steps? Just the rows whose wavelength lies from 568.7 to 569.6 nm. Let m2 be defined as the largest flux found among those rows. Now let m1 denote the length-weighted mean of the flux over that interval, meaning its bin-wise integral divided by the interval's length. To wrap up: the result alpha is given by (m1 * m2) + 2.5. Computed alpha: 173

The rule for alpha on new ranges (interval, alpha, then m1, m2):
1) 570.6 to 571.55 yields 155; 12.0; 12.7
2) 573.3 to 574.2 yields 170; 12.7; 13.2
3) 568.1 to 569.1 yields 167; 12.4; 13.3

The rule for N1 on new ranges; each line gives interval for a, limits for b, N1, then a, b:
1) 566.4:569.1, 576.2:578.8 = 0.98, 12.8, 12.5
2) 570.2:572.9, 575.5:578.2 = 1.02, 12.4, 12.6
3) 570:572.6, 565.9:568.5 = 1.03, 12.3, 12.7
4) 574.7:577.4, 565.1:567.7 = 1.01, 12.5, 12.6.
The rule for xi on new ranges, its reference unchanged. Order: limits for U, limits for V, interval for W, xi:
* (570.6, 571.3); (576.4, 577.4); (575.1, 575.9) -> 0.6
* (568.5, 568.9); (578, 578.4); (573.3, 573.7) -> 1.5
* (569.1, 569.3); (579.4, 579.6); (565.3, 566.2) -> -0.7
